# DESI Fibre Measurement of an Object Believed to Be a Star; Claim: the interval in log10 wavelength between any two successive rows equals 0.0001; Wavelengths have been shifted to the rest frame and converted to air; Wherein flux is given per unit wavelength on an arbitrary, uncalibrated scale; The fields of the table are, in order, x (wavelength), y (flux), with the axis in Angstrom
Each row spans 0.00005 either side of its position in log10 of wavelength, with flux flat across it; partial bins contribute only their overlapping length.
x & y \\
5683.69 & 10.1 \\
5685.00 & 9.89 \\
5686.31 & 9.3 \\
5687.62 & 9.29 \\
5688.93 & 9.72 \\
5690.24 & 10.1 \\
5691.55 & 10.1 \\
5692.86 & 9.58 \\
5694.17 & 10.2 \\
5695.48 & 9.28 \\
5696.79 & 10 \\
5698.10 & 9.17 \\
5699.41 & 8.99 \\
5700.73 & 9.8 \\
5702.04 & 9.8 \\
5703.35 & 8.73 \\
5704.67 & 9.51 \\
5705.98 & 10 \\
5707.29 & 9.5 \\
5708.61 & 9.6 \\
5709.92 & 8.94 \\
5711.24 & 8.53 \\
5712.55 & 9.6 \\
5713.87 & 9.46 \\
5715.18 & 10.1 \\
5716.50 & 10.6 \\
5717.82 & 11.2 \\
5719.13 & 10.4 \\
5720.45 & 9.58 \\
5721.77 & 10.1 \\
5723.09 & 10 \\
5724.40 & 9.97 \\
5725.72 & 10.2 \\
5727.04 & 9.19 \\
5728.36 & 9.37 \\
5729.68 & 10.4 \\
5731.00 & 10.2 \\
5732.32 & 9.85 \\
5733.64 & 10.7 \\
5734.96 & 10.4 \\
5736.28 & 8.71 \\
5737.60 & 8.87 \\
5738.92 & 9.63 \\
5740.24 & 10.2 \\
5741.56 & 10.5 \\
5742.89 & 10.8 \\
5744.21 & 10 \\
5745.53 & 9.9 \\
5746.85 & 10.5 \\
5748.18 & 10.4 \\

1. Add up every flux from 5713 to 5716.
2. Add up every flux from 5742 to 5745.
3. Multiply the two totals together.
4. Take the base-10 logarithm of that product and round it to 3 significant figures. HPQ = 2.61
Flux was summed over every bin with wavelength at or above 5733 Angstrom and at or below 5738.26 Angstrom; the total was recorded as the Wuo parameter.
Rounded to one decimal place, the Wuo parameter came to 38.7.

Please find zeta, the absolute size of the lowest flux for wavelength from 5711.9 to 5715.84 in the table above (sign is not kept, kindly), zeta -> 9.5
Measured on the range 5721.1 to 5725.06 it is 10.0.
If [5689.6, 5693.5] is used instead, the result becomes 9.6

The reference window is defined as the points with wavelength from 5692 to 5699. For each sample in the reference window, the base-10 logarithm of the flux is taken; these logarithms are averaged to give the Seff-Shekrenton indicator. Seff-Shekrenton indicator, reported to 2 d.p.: 0.98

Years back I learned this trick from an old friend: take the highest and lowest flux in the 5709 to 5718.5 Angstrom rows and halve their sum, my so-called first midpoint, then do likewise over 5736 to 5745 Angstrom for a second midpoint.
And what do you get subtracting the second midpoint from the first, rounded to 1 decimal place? 0.1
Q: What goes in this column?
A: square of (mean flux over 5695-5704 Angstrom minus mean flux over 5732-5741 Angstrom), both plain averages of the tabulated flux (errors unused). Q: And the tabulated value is 0.14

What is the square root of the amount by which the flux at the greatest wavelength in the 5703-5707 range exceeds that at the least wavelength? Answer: 1.13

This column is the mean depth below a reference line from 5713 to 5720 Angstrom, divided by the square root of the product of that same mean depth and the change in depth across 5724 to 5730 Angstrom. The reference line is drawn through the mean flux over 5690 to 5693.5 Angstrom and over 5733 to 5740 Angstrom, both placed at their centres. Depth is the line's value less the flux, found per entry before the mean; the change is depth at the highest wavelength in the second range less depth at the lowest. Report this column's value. -1.1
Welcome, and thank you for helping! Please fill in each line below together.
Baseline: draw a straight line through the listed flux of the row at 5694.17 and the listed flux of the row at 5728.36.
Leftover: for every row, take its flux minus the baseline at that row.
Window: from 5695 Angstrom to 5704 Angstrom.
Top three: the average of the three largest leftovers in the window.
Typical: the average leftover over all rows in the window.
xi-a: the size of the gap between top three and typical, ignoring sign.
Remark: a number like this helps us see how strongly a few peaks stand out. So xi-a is 0.48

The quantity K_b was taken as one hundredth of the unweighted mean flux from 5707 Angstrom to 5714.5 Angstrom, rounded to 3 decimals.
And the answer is 0.093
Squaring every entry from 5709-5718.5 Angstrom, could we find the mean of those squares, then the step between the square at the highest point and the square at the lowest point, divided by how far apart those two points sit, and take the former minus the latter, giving 91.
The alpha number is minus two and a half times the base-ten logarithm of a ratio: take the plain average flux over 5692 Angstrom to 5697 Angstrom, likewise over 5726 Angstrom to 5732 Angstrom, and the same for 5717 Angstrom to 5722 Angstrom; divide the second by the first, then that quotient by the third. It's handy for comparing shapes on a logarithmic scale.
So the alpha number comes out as 2.53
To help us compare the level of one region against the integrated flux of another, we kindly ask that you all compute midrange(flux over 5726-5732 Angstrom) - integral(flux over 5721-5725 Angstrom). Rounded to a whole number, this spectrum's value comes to -30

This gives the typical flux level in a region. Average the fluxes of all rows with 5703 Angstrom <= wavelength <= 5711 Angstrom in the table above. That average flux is 9.4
